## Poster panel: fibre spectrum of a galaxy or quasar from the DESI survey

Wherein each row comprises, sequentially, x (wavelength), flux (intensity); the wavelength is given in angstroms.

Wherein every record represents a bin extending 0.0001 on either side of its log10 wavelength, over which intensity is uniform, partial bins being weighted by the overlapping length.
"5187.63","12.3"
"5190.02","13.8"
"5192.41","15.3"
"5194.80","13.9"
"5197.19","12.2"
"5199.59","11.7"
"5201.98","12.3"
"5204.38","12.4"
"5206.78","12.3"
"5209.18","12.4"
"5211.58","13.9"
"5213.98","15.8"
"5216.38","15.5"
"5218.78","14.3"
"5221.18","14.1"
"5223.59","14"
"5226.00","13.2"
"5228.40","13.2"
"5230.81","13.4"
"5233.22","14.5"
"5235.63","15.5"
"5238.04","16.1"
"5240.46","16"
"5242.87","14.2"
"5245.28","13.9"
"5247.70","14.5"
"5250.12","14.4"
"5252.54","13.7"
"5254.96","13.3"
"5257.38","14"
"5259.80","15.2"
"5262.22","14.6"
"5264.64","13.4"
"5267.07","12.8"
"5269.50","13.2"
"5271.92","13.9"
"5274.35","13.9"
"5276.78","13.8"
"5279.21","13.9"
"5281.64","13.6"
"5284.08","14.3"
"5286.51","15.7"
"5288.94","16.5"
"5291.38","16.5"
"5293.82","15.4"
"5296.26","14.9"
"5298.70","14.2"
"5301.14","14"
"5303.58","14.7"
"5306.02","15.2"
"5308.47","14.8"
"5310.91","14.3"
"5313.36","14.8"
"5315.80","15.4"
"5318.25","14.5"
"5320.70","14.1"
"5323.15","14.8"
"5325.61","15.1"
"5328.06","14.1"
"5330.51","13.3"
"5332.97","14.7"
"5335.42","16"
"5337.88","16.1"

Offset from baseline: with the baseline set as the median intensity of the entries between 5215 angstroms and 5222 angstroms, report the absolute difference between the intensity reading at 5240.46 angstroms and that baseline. 1.7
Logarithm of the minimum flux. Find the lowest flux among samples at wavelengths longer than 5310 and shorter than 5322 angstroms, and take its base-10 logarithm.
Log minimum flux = 1.149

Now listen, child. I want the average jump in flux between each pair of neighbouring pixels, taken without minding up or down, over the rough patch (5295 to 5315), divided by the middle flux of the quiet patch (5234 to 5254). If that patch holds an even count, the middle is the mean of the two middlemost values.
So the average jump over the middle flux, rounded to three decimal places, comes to 0.035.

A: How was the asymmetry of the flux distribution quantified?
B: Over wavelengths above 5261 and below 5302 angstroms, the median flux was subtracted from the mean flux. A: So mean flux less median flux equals 0.39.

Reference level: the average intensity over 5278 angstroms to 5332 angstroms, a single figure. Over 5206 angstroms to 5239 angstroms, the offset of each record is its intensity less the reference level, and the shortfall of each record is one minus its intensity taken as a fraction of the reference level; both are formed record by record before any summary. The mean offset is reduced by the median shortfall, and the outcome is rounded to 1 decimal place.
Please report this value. -0.6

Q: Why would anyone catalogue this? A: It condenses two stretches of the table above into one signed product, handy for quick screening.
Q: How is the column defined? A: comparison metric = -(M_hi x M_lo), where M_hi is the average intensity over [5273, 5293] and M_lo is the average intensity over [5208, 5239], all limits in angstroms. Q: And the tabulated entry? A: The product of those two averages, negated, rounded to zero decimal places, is -211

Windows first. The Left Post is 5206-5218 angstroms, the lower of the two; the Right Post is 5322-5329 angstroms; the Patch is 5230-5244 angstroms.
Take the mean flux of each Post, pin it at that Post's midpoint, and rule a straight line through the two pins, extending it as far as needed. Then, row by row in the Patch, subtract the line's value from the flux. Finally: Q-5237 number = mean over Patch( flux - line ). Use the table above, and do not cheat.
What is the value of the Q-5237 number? 0.8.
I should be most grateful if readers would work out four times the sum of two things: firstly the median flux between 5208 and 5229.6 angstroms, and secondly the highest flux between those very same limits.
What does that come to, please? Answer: 119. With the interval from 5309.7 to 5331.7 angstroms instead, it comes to 120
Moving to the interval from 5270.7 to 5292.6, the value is 122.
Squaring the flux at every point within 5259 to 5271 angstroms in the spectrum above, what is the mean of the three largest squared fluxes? 208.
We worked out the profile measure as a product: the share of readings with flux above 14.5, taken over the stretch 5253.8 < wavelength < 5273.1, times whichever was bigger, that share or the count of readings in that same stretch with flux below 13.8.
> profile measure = 1.00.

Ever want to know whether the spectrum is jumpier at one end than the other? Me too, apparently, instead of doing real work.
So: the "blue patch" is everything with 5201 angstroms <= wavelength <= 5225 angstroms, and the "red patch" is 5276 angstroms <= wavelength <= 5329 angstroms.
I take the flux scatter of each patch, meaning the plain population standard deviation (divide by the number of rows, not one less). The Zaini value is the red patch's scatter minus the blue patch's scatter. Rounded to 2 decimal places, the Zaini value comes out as -0.47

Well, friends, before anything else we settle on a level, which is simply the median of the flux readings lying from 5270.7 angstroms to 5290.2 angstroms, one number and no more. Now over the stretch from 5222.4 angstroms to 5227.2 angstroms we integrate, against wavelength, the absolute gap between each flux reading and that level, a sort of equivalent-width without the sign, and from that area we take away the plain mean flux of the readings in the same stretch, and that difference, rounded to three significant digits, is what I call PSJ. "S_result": -11.7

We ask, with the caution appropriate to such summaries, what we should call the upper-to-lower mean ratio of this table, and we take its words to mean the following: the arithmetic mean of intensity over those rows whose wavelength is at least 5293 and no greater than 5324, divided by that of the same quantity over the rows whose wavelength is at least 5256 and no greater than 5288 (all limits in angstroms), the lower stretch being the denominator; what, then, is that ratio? 1.05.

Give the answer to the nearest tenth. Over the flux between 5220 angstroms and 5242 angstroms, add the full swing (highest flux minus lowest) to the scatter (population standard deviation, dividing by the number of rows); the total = 4.0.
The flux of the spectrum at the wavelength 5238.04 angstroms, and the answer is 16.1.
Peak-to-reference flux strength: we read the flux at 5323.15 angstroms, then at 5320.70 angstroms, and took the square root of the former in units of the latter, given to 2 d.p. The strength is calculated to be 1.02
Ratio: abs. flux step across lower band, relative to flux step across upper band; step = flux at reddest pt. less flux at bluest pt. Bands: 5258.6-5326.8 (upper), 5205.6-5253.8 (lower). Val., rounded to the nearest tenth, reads -14.0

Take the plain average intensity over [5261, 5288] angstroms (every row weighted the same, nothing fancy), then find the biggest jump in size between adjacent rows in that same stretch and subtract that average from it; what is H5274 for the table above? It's -12.5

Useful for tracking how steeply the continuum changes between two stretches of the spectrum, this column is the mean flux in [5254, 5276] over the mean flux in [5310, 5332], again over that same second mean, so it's 0.0658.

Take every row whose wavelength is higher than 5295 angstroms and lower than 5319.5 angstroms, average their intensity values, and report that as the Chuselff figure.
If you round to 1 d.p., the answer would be 14.7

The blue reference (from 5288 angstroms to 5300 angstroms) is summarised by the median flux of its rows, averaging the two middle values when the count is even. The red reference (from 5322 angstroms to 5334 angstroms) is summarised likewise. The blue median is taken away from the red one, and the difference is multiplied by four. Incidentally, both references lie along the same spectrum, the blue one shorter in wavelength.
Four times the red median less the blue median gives -2.8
